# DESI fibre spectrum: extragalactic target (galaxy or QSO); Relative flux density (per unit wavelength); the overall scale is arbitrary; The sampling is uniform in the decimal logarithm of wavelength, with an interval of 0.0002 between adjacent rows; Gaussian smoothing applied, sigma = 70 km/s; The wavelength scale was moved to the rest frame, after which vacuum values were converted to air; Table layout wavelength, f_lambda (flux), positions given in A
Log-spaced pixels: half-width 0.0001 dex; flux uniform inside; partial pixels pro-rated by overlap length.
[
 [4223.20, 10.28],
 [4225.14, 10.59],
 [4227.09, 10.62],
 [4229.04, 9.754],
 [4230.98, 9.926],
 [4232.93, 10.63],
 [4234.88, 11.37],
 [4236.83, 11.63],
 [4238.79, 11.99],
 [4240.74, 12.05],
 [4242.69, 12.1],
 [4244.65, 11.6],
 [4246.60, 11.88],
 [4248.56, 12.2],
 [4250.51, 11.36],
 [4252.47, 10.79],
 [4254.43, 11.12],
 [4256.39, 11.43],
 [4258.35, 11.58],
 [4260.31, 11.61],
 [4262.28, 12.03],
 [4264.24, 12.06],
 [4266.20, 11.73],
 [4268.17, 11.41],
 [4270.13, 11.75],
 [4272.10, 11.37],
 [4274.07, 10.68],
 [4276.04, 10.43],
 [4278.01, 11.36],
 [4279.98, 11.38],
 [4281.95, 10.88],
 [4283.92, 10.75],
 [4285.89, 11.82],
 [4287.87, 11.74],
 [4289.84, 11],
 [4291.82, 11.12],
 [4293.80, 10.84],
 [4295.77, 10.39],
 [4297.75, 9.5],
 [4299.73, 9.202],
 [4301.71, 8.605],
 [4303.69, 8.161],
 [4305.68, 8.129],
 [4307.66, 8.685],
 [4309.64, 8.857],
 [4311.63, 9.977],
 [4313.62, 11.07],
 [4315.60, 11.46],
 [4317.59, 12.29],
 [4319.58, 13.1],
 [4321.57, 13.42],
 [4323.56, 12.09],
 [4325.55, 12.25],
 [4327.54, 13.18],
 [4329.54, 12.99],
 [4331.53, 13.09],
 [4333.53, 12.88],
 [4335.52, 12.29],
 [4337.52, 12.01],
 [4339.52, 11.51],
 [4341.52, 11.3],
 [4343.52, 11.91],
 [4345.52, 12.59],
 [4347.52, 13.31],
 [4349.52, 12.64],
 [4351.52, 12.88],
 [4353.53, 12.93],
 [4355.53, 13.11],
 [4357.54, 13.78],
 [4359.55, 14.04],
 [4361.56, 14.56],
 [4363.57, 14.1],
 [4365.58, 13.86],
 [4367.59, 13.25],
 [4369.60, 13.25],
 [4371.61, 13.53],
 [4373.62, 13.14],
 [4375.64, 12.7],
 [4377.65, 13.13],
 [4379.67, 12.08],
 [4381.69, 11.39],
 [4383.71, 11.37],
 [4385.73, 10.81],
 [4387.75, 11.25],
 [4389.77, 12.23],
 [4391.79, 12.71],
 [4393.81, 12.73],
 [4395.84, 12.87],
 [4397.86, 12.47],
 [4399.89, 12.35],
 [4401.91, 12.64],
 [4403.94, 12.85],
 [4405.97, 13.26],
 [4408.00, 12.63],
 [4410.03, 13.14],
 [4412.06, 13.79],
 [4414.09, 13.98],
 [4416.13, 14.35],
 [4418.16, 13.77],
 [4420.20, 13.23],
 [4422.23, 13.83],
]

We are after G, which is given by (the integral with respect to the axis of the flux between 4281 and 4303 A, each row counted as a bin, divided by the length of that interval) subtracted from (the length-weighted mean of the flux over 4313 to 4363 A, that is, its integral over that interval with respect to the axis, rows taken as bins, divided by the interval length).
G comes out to 2.2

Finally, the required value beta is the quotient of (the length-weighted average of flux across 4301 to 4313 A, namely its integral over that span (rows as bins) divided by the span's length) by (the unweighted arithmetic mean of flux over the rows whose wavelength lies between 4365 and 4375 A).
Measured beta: 0.66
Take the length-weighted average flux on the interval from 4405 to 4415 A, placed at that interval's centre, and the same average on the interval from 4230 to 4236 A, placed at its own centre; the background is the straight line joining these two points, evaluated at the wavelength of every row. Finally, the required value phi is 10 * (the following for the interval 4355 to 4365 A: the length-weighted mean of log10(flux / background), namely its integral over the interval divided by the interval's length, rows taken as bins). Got 0.44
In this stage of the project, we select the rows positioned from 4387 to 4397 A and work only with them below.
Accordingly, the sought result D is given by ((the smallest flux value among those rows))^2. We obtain 127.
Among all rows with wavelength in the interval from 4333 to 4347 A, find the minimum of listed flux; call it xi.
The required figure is 11.3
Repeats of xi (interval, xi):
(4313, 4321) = 11.07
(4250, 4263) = 10.79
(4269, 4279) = 10.43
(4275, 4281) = 10.43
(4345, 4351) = 12.59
